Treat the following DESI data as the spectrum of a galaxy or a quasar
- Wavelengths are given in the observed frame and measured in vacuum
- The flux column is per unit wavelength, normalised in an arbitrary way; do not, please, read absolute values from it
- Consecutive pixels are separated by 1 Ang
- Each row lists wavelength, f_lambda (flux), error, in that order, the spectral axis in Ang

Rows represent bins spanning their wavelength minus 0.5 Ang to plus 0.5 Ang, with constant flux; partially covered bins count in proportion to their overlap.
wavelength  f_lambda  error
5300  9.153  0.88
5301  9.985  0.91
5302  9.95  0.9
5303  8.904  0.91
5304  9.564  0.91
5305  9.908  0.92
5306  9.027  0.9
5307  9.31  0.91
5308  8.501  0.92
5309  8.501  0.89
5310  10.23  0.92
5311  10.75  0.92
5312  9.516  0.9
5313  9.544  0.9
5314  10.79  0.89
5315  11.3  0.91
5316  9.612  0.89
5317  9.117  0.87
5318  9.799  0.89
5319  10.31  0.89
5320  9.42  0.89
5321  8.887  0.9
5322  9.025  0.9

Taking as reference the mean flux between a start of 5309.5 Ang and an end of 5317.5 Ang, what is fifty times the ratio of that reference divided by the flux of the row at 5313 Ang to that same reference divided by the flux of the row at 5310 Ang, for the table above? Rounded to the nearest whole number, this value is 54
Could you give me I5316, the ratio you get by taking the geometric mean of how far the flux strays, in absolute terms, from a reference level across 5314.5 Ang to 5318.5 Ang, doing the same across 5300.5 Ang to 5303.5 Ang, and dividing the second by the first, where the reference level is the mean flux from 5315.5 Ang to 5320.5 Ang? 1.6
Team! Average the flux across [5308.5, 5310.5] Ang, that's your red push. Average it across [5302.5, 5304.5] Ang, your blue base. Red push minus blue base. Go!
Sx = 0.1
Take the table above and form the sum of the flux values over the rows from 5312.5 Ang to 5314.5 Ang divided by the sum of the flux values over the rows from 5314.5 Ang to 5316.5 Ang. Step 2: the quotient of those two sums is 0.97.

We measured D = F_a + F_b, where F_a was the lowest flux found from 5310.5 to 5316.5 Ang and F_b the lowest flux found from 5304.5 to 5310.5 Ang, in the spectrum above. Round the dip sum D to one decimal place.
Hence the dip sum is 18.0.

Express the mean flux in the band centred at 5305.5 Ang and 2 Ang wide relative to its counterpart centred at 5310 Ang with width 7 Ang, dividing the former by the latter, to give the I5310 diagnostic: 1.00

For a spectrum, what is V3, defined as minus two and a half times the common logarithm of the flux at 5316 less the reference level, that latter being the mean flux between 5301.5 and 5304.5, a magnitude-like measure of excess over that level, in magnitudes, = 2.1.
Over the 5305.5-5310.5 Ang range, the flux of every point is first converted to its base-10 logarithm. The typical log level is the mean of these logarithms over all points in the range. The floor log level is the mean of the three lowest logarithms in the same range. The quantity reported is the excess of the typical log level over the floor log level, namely 0.021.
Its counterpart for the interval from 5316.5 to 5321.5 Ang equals 0.017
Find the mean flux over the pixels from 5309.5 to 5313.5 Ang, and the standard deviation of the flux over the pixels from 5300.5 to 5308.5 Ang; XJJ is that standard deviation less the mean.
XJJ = -9.5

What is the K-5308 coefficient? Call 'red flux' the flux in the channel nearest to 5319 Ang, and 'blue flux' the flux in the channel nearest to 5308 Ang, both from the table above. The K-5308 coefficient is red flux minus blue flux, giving 1.8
